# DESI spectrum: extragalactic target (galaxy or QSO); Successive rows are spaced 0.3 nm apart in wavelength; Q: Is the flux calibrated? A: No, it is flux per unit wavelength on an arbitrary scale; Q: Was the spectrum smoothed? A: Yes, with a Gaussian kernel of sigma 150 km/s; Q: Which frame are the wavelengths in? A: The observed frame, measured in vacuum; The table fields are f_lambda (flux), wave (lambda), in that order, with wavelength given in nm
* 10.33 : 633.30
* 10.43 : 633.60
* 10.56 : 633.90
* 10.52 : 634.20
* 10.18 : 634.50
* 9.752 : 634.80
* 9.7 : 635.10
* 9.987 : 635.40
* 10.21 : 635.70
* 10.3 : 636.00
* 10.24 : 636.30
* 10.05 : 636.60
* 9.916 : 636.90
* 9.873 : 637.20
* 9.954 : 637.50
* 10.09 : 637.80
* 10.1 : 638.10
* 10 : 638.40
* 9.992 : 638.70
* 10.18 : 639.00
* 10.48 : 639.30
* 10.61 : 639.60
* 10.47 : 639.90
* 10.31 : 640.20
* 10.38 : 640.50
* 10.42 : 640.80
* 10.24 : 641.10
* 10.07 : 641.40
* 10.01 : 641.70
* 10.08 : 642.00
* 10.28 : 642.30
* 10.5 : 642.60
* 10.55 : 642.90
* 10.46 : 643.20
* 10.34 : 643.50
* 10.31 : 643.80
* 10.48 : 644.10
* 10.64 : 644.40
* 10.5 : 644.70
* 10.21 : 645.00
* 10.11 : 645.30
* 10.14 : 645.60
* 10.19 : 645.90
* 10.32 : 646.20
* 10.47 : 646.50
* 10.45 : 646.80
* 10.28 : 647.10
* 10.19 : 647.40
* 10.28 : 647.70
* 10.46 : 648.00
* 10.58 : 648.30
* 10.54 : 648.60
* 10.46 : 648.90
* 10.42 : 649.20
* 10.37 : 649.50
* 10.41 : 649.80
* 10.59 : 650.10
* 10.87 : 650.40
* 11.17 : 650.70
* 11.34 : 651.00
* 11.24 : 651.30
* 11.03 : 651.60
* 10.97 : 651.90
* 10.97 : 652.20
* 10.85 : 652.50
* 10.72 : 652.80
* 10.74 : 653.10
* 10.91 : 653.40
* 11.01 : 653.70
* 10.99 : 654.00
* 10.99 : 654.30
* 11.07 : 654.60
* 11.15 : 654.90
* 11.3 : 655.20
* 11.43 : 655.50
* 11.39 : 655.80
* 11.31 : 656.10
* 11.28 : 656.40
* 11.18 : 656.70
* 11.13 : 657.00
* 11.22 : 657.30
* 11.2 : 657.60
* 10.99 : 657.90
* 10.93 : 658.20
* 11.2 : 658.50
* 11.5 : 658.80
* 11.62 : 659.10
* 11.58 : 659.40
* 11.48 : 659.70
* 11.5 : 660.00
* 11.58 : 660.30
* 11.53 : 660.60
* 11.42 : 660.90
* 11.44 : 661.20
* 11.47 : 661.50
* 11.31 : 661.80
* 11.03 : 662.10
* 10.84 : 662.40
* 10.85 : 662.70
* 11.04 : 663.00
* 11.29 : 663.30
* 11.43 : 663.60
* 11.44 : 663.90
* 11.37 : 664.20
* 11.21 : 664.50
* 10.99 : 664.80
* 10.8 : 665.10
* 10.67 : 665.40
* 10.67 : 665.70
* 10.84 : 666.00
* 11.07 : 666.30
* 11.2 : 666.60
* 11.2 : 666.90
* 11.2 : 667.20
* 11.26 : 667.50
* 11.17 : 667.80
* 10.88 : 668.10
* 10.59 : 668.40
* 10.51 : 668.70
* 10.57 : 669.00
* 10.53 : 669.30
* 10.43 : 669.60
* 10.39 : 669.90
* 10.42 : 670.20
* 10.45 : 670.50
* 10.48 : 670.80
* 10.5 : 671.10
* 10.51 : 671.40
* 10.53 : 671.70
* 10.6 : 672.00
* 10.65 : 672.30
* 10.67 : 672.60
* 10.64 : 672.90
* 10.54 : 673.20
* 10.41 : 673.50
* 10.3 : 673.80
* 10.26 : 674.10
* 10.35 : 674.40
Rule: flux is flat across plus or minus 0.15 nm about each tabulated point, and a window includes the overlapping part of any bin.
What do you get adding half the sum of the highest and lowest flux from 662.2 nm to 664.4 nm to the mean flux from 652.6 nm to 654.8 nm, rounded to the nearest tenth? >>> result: 22.1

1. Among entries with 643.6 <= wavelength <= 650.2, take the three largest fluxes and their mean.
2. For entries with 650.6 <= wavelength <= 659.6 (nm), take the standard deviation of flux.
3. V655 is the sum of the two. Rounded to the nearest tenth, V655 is 10.8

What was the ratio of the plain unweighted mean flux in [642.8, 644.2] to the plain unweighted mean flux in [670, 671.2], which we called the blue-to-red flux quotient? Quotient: 0.997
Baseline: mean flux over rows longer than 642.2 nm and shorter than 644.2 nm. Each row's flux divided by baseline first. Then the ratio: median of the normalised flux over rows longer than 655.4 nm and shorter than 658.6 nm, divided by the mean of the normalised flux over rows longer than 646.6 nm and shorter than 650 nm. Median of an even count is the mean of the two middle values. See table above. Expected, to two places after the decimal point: 1.08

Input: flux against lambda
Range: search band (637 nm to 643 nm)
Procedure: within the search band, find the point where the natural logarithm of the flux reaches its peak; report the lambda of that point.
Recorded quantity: 639.60 nm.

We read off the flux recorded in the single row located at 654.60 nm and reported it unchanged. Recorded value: 11.07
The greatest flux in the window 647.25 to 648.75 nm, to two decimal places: 10.58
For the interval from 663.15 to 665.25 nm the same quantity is 11.44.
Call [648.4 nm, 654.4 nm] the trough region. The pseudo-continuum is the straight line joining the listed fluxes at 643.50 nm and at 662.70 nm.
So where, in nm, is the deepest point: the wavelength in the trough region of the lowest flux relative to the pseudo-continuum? 649.50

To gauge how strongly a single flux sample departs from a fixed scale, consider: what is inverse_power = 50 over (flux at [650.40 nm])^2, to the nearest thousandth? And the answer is 0.423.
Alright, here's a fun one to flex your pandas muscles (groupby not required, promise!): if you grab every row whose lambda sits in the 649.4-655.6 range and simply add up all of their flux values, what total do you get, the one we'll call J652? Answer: 230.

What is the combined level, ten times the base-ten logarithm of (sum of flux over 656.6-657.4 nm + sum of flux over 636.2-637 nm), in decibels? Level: 18.0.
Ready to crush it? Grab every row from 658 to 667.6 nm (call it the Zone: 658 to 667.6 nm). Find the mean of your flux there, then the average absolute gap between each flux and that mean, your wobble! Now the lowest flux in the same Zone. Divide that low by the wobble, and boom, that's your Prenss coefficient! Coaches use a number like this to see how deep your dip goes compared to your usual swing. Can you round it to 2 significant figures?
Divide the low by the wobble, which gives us 46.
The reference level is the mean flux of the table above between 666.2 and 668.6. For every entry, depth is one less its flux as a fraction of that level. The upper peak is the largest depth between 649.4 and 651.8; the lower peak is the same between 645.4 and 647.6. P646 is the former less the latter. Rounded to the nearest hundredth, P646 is -0.02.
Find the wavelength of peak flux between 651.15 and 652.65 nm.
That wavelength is 651.30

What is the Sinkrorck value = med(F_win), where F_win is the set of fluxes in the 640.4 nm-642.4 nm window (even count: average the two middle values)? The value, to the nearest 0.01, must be 10.24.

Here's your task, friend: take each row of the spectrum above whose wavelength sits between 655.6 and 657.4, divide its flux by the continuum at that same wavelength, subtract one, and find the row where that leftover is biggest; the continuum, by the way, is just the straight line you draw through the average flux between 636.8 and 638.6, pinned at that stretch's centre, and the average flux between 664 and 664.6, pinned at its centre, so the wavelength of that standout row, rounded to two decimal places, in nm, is 655.80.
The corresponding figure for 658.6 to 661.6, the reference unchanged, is 659.10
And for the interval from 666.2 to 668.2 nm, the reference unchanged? 667.50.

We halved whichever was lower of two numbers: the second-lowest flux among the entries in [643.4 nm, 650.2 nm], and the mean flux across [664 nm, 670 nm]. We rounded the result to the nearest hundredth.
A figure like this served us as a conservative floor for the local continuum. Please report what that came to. 5.07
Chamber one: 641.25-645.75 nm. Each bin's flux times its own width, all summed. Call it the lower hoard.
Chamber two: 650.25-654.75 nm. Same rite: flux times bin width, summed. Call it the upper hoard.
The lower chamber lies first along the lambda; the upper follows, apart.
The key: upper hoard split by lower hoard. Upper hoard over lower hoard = 1.07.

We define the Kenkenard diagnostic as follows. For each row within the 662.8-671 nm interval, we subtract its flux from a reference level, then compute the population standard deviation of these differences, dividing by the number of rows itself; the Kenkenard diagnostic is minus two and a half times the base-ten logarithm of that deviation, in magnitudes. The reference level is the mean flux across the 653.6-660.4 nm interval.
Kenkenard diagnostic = 1.1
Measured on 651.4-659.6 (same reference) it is 1.6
